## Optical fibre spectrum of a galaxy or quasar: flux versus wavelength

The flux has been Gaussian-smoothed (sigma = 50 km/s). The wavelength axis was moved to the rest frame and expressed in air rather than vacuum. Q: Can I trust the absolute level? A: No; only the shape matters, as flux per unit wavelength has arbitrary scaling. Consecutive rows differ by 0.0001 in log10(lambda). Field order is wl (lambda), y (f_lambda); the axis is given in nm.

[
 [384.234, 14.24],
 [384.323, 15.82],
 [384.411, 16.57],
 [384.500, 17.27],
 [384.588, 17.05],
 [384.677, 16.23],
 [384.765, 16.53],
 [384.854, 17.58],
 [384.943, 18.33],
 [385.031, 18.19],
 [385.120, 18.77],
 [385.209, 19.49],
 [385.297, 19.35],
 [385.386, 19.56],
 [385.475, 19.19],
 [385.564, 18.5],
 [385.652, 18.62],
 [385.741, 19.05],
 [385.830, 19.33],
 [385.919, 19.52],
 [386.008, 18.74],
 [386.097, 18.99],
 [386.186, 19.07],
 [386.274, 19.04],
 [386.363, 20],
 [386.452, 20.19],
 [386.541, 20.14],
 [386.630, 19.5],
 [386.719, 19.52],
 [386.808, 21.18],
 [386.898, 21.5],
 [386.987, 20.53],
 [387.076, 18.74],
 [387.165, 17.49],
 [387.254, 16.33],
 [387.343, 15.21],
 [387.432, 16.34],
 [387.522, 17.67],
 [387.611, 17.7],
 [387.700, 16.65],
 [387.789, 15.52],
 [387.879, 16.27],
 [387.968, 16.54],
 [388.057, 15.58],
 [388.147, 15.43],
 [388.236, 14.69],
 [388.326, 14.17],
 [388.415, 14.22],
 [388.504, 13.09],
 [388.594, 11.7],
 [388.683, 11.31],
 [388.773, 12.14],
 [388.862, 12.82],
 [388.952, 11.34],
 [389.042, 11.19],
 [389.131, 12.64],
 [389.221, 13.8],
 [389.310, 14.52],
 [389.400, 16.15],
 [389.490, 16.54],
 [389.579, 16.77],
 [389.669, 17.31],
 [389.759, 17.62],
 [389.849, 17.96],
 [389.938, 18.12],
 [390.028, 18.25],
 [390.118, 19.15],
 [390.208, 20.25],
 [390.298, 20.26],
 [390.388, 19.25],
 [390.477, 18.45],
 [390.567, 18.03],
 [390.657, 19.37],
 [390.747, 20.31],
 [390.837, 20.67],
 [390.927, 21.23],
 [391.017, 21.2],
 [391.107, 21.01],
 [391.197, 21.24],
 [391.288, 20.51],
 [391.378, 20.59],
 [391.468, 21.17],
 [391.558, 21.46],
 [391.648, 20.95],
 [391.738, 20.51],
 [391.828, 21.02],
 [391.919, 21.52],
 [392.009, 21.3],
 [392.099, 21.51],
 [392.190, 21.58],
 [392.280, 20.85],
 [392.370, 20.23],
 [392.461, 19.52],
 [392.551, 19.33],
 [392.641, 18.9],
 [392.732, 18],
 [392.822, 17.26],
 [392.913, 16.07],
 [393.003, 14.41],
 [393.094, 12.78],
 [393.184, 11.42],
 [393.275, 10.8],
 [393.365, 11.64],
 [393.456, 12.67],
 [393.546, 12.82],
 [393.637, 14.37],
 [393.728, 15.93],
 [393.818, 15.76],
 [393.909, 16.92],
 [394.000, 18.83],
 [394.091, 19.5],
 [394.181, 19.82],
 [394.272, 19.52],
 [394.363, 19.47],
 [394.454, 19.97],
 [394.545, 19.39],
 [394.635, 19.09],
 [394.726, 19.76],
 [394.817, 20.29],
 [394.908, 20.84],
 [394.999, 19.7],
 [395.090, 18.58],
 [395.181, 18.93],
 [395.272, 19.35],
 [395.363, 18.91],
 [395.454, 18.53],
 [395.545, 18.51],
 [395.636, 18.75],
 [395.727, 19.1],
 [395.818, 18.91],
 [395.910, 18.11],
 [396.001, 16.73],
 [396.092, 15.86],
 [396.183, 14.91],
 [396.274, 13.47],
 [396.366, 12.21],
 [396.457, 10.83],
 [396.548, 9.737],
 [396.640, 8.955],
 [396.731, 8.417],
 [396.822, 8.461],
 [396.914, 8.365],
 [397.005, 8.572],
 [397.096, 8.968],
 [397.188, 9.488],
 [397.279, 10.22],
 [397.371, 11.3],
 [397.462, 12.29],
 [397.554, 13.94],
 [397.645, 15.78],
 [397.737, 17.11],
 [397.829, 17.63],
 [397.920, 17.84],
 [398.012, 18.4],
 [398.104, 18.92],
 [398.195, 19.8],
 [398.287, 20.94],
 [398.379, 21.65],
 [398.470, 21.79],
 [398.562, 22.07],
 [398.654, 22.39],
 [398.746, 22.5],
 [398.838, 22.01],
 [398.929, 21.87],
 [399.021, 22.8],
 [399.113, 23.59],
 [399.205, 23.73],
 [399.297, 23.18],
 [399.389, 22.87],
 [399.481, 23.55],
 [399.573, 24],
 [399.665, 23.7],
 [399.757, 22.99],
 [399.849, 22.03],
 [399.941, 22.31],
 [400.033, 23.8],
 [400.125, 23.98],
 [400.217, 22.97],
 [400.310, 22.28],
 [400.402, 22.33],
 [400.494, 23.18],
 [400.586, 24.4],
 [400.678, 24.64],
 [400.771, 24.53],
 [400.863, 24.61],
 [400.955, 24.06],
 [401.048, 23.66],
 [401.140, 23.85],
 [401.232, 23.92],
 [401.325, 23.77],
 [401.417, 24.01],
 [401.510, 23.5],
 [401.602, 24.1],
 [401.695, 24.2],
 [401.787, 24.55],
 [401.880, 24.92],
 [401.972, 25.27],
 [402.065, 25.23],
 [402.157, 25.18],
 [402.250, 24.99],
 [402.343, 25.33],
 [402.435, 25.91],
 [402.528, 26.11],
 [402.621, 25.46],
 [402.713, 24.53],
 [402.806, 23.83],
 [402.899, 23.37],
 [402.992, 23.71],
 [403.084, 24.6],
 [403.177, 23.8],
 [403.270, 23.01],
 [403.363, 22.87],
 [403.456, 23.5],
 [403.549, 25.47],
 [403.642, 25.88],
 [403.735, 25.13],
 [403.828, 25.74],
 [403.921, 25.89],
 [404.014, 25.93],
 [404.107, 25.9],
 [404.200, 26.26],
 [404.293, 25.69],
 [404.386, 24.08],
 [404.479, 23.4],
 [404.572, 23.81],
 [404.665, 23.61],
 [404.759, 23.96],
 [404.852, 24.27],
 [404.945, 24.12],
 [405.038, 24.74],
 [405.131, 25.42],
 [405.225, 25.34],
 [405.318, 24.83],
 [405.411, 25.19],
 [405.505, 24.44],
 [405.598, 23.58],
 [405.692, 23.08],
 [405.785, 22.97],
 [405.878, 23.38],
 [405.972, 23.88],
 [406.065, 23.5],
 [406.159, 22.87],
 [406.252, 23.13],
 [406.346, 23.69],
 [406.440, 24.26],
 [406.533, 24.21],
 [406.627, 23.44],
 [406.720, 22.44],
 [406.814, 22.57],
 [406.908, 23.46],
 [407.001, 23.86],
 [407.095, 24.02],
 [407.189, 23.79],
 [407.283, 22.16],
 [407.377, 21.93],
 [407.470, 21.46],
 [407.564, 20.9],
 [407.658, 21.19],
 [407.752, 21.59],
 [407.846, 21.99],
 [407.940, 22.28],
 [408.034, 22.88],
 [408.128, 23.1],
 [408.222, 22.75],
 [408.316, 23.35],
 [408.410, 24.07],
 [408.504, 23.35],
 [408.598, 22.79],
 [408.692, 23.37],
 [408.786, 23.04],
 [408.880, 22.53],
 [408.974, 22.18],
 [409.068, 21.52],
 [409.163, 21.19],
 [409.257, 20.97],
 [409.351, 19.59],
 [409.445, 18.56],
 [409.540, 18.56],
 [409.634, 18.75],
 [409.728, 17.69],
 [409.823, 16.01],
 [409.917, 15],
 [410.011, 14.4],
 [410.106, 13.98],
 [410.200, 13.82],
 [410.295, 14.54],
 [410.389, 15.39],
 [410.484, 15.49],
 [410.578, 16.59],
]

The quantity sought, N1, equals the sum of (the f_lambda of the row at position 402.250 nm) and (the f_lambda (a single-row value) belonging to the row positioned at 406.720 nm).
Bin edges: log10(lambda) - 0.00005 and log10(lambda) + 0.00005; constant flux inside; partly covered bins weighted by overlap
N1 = 47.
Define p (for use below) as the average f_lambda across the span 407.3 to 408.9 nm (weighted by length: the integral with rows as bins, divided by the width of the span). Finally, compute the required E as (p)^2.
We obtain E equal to 506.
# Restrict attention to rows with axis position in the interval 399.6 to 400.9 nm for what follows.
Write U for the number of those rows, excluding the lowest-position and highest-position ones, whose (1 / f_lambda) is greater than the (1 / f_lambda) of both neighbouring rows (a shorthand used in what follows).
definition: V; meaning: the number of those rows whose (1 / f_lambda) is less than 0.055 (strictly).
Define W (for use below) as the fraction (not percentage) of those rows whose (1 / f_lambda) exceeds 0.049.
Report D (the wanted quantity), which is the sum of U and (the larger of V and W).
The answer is 17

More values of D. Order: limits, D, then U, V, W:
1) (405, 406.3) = 17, 3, 14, 0.0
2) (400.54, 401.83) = 18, 4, 14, 0.0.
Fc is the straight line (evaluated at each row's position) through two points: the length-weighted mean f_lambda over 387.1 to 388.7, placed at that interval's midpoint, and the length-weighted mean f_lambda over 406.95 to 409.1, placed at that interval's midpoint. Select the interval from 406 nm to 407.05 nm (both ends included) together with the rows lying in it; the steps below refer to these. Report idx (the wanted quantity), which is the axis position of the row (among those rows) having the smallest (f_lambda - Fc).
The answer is 406.720 nm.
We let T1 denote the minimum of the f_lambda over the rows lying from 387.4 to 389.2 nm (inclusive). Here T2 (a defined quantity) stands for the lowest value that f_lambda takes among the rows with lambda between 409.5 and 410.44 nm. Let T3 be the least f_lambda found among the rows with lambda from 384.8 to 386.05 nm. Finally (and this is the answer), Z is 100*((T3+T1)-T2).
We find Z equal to 1495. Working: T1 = 11.19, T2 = 13.82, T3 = 17.58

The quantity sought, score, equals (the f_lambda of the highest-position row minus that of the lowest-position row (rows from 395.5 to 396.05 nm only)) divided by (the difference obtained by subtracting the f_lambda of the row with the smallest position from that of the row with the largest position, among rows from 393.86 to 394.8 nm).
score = -0.6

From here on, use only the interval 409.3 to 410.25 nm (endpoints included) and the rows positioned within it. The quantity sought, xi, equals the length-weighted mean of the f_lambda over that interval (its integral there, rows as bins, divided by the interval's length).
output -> 16.6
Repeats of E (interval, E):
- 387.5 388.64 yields 234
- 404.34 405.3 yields 590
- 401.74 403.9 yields 611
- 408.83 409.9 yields 386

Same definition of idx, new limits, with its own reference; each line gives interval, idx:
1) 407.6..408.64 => 407.658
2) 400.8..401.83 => 401.510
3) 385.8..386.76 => 386.008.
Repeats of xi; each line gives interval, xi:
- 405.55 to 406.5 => 23.5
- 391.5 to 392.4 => 21.1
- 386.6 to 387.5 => 18.6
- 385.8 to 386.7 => 19.5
